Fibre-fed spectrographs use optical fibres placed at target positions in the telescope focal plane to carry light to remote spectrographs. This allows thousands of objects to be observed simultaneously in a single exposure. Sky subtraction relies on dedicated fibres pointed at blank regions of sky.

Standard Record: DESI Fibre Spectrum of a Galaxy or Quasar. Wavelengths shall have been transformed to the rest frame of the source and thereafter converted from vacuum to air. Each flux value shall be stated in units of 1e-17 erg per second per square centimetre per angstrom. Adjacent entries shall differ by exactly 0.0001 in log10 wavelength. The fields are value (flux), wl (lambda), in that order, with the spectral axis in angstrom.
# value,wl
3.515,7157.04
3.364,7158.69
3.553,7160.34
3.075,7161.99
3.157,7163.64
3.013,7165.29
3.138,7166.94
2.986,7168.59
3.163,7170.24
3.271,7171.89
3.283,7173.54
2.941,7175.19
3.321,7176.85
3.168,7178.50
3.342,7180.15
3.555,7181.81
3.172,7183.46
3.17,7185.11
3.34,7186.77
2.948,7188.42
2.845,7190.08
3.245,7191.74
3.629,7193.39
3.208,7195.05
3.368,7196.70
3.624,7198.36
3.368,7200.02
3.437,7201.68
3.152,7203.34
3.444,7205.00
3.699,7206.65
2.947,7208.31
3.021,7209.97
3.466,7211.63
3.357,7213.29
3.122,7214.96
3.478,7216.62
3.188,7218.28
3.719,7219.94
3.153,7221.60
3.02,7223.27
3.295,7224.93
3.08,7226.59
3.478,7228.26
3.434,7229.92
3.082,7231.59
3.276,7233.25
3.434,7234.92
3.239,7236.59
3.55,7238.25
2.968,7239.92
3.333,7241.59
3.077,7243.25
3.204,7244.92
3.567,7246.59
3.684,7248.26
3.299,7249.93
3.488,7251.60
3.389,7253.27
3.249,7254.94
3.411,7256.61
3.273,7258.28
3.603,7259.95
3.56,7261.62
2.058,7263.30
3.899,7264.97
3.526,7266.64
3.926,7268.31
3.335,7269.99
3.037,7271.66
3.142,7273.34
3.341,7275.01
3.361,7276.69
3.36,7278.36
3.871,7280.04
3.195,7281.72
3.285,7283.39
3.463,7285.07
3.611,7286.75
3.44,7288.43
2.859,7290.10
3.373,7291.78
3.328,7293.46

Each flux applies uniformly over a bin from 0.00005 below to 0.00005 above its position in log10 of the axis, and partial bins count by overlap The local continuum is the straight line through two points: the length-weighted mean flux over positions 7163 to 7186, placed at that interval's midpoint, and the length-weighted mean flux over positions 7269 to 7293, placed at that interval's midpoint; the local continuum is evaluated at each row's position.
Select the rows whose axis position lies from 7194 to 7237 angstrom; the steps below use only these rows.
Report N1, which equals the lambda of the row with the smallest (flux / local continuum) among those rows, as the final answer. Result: 7208.31 angstrom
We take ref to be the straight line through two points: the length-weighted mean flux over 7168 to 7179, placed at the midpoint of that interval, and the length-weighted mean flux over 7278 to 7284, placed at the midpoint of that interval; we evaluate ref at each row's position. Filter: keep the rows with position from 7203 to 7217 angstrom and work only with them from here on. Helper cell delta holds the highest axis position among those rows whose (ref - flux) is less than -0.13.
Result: 7216.62 angstrom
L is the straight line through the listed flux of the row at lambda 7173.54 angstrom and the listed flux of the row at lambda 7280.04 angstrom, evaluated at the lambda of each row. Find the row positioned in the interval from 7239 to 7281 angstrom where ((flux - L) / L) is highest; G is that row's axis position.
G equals 7268.31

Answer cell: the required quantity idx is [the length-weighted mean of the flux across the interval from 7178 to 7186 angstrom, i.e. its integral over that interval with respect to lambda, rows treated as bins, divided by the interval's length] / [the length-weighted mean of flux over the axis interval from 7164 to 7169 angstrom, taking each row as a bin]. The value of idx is 1.07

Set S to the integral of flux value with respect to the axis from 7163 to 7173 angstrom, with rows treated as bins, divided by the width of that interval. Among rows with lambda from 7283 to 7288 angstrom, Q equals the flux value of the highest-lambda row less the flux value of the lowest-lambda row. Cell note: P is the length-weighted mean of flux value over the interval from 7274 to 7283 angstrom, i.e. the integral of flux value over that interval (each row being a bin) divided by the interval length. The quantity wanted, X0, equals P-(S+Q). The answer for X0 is 0.0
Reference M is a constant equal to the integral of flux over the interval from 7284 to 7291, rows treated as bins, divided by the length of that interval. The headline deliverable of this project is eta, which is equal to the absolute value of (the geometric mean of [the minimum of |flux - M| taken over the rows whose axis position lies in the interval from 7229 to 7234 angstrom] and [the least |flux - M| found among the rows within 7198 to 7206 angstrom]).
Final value 0.04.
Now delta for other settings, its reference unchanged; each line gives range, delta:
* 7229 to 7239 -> 7238.25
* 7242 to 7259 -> 7248.26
